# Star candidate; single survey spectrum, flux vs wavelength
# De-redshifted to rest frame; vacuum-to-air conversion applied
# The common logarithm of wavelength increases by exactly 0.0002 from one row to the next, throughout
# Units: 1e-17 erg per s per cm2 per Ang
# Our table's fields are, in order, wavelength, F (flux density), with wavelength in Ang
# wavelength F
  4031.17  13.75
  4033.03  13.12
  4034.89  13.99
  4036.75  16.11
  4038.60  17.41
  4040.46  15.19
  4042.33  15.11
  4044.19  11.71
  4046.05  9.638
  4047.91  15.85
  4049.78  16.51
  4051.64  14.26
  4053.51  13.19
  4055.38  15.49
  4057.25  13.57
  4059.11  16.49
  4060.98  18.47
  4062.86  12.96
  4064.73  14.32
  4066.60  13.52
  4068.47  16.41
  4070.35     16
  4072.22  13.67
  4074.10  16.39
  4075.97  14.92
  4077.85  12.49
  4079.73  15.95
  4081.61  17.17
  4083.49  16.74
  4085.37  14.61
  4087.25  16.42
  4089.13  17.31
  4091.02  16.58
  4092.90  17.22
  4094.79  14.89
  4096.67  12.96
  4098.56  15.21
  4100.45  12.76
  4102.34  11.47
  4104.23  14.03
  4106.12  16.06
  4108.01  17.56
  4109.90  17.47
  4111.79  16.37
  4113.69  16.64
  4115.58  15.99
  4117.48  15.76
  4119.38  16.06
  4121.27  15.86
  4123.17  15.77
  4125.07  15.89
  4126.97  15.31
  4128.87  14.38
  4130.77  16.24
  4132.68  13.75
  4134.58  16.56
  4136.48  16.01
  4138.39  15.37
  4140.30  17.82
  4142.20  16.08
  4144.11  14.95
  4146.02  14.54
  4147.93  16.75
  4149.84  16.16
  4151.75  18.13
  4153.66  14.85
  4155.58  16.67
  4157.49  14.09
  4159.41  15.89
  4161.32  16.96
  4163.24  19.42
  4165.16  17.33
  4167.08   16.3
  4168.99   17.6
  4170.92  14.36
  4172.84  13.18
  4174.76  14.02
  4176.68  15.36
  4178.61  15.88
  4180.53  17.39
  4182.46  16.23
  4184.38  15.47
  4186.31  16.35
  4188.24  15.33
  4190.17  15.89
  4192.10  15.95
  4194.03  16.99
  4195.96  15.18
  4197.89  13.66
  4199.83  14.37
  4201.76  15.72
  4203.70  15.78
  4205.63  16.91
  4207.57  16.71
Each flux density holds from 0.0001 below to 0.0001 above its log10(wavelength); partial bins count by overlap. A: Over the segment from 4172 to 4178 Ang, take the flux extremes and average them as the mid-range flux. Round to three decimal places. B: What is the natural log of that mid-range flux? 2.658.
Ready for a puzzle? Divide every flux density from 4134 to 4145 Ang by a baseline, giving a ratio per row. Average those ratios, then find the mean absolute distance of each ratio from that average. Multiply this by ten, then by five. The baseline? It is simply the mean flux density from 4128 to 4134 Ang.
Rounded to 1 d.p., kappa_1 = 2.4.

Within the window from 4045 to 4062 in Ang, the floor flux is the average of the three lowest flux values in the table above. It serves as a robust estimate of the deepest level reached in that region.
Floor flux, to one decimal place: 12.1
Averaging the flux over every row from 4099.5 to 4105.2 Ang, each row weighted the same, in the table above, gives 12.8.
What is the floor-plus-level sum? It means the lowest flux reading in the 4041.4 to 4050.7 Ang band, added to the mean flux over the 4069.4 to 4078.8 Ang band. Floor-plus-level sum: 24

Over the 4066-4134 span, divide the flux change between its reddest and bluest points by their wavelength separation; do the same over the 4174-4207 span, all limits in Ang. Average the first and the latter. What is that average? 0.049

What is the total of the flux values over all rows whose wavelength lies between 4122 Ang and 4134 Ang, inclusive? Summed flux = 91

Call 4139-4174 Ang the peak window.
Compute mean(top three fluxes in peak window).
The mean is 18.5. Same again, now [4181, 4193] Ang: 16.2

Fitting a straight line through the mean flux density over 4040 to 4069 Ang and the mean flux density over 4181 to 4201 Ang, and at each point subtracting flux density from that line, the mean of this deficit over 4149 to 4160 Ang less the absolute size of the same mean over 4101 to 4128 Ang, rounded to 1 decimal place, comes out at -1.4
